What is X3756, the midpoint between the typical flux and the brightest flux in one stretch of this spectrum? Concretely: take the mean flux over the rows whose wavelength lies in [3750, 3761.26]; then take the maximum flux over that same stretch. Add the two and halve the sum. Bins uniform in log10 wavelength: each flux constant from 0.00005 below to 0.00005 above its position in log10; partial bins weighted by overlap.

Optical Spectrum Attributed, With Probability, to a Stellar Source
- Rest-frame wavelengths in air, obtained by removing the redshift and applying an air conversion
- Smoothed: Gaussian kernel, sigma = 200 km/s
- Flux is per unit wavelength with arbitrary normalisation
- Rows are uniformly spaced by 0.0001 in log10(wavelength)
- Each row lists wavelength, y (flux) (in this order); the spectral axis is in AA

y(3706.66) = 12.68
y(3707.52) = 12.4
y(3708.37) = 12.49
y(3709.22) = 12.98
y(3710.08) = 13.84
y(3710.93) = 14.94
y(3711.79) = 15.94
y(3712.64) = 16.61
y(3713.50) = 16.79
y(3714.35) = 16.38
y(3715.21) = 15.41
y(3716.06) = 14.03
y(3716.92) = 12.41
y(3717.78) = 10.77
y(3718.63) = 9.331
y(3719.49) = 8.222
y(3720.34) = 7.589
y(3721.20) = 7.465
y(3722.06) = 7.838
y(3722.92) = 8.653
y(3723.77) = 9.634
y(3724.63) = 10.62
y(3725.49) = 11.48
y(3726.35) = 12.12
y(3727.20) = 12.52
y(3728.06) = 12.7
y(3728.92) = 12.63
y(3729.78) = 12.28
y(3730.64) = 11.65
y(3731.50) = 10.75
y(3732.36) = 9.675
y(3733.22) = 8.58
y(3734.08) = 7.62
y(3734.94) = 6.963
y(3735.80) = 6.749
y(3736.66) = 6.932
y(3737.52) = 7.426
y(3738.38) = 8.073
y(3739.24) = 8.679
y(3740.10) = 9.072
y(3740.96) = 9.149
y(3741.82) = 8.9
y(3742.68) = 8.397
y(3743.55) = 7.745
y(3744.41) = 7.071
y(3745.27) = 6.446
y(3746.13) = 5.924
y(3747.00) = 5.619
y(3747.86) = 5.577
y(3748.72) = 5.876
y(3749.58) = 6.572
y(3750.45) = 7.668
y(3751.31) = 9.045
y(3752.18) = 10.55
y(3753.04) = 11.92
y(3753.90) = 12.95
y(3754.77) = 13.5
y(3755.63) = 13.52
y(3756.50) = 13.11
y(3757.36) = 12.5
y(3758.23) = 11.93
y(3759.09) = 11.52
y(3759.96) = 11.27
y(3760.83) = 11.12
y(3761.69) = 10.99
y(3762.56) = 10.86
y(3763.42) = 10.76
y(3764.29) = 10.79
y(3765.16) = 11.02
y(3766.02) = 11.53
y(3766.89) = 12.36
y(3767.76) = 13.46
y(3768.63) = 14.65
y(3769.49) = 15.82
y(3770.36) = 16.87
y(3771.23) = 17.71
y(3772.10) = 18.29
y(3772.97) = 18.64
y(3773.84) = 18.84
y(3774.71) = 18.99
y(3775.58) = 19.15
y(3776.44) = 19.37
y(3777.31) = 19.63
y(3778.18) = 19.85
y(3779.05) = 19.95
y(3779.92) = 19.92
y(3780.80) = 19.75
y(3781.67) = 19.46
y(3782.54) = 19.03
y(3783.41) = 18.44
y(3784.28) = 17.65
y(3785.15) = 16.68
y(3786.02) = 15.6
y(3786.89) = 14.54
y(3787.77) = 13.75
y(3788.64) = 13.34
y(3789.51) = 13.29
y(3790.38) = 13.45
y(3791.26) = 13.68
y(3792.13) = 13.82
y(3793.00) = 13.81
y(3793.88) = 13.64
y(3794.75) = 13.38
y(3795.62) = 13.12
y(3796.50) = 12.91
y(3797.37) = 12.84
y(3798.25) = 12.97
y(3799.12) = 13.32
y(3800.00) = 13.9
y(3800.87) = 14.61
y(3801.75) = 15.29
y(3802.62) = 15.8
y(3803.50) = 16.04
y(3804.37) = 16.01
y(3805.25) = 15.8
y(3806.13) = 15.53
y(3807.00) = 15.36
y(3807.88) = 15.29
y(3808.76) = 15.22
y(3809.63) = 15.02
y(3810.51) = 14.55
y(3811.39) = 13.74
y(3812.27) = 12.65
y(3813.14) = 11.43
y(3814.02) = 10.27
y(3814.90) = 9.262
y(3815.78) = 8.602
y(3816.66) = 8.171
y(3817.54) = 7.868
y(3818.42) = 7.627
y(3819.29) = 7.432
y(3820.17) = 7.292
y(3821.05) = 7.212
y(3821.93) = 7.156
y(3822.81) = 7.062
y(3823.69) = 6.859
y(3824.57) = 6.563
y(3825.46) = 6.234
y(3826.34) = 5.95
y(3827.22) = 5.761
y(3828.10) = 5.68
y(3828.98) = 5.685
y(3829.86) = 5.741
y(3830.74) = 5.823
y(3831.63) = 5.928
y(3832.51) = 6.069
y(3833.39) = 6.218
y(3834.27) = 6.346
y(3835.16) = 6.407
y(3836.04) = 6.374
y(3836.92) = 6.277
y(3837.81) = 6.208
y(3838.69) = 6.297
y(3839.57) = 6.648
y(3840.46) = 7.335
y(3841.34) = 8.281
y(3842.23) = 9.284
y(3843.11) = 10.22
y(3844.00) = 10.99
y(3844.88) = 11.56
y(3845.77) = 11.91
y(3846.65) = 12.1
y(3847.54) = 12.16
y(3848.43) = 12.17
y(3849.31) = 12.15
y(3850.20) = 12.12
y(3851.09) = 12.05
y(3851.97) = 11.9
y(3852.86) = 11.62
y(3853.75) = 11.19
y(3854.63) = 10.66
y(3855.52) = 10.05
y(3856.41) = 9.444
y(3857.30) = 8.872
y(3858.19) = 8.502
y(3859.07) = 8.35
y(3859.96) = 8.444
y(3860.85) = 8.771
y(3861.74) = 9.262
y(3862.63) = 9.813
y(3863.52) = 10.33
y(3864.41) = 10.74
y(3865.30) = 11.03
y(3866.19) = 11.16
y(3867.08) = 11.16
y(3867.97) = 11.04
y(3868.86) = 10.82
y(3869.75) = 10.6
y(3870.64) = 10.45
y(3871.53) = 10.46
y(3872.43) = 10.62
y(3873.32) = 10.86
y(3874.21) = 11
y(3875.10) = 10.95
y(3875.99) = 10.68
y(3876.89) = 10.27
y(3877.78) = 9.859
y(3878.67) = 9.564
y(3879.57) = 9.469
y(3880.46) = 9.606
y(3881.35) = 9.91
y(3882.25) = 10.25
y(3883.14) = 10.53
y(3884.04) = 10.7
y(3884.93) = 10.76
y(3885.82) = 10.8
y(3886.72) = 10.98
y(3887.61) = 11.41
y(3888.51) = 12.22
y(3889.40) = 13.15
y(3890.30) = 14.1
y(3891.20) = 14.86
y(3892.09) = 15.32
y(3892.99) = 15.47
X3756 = 13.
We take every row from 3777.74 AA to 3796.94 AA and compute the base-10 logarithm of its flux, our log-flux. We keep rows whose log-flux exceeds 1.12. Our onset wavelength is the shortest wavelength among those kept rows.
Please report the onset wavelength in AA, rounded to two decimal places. 3778.18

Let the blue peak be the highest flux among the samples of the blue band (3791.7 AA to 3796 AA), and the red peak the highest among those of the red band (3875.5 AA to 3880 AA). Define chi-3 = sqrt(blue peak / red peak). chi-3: 1.1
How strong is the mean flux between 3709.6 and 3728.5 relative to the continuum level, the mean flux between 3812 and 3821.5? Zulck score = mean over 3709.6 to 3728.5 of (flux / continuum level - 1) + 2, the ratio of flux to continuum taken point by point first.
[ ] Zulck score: 2.4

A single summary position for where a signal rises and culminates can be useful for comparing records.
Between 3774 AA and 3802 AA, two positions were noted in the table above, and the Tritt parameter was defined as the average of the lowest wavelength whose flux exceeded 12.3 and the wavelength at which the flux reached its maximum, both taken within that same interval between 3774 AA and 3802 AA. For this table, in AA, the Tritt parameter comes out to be 3776.9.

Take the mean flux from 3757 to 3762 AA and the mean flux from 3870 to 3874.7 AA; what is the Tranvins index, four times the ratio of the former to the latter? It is 4.3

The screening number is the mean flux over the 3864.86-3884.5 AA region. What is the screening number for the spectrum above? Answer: 10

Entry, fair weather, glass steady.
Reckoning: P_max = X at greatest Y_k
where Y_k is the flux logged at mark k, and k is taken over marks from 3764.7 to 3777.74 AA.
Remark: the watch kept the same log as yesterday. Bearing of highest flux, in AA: 3777.31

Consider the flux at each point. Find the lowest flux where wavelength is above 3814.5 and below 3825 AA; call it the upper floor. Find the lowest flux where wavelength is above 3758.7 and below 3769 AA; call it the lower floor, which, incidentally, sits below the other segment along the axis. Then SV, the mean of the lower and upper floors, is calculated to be 8.7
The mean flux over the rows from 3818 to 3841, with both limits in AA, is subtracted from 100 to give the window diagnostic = 94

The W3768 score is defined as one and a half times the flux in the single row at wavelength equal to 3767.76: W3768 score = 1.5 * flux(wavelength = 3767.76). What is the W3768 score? 20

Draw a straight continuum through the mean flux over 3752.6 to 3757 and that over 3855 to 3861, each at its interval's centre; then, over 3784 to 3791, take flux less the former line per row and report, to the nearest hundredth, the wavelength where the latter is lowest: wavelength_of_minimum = 3789.51 AA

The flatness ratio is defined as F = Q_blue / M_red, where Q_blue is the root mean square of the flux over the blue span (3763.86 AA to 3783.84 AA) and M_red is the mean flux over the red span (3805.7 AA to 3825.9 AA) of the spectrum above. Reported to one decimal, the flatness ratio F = 1.7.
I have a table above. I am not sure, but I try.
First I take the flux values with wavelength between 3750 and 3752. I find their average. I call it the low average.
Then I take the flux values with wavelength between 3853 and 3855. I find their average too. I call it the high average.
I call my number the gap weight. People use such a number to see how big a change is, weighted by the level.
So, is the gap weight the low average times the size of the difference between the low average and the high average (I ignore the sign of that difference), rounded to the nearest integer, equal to 21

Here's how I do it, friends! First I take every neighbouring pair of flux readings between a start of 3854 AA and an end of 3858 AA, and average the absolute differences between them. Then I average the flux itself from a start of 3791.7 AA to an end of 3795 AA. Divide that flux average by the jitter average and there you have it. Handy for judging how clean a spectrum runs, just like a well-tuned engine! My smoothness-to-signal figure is 23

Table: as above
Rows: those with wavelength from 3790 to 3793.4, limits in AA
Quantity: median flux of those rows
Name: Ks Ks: 13.7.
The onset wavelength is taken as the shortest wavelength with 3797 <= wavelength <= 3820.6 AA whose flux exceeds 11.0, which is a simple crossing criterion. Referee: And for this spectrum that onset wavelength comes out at 3797.37 AA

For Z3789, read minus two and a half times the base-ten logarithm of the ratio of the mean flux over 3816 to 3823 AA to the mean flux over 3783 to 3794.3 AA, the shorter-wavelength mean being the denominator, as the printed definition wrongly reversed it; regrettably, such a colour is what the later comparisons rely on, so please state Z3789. 0.7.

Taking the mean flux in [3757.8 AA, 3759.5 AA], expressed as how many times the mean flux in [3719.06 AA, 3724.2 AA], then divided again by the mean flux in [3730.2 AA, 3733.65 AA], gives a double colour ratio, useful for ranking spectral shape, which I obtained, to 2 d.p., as 0.14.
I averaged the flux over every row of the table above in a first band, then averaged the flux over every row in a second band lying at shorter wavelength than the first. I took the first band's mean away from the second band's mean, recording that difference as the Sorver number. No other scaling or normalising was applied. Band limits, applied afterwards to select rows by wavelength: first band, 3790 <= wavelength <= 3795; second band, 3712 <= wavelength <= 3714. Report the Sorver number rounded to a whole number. 3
